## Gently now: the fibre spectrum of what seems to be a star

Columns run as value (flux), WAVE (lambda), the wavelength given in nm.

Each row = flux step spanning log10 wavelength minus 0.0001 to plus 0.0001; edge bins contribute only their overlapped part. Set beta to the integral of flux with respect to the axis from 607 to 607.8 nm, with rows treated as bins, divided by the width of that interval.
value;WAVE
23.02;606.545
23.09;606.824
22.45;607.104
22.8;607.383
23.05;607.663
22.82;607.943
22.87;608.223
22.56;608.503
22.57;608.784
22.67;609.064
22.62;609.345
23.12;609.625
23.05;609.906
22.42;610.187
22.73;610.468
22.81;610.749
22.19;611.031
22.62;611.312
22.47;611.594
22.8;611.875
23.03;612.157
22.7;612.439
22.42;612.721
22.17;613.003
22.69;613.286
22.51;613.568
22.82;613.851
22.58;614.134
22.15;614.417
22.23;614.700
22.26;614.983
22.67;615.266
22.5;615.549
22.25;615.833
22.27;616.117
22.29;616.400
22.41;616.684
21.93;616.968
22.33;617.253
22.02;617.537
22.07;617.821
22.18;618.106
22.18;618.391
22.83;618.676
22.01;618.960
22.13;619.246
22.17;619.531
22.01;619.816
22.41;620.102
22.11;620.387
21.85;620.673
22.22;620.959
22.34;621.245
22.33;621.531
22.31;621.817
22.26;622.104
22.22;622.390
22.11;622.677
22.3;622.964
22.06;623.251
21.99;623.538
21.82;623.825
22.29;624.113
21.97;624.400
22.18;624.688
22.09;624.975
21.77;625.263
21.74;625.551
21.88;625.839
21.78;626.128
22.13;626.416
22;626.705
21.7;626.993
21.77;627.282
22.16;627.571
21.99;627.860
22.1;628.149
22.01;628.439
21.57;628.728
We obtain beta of 22.8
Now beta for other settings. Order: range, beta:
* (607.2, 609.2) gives 22.8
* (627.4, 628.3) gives 22.1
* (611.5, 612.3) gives 22.8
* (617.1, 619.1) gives 22.2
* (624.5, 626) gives 21.9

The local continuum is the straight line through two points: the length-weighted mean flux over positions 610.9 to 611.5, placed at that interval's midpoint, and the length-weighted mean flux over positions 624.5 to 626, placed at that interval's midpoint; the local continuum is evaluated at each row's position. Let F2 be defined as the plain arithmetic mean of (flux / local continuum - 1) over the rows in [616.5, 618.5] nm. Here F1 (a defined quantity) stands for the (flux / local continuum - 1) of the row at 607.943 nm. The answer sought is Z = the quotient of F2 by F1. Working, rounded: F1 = 0.013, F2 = -0.0016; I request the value -0.1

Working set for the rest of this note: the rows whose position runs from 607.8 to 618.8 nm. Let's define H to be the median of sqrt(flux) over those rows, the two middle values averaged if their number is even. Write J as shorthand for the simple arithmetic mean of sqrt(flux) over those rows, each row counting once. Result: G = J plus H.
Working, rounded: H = 4.74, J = 4.74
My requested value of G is 9.49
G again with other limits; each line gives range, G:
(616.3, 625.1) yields 9.42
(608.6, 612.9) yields 9.52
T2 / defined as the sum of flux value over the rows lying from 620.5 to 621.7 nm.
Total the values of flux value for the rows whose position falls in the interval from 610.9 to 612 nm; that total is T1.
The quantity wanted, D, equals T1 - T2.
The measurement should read 1.3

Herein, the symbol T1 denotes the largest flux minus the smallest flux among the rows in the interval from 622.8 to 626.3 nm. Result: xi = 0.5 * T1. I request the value 0.28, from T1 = 0.6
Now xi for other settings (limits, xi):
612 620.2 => 0.55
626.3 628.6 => 0.23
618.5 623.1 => 0.49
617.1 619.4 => 0.41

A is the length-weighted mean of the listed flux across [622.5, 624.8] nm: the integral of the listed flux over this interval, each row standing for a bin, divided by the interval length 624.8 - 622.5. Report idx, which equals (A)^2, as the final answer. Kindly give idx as 488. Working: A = 22.1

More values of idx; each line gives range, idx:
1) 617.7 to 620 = 493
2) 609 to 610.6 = 519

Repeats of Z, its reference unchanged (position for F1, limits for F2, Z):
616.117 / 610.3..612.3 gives 9.7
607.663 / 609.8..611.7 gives 0.4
